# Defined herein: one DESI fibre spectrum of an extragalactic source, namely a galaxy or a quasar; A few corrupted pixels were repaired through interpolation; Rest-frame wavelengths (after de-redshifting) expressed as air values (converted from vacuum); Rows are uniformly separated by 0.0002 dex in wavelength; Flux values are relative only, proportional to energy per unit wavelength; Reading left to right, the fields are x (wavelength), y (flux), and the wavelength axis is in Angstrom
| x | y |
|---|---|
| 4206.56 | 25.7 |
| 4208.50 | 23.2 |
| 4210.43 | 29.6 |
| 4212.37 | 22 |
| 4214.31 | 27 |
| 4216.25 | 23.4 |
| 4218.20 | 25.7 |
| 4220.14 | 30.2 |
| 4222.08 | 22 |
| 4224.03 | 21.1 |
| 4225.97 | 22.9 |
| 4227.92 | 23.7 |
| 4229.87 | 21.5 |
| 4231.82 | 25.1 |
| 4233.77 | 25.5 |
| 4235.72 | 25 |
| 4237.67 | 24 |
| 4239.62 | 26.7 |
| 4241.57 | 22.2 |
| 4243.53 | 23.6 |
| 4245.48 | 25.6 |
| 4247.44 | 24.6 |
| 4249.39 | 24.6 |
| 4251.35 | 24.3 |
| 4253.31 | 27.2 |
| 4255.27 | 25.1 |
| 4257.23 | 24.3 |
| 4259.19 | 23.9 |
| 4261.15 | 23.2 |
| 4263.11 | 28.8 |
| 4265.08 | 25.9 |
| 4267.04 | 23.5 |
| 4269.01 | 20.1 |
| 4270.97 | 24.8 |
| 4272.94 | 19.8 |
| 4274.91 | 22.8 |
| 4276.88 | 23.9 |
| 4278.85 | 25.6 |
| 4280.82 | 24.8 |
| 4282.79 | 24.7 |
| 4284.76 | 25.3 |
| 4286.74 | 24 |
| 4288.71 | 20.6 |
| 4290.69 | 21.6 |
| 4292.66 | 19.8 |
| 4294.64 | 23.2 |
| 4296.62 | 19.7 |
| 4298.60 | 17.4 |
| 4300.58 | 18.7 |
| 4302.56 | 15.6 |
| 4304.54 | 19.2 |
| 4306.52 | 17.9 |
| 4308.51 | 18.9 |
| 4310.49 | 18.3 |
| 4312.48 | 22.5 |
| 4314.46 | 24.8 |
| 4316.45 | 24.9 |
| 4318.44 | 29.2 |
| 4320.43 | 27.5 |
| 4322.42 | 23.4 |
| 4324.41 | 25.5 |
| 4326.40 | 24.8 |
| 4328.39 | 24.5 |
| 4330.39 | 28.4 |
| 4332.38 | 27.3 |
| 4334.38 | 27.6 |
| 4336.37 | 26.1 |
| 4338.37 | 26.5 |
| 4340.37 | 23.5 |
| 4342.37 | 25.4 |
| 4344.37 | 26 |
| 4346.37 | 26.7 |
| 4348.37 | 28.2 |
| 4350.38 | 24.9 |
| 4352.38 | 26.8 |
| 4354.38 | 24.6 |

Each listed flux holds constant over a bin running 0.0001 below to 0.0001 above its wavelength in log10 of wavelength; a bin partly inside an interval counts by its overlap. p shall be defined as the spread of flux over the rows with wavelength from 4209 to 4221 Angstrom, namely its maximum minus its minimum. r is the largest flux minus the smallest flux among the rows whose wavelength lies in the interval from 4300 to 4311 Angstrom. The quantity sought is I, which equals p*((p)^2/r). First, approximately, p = 8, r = 4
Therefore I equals 153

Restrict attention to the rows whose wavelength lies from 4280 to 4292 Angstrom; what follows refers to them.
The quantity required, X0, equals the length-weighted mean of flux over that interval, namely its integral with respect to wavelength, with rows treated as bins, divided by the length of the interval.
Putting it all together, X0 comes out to 23.4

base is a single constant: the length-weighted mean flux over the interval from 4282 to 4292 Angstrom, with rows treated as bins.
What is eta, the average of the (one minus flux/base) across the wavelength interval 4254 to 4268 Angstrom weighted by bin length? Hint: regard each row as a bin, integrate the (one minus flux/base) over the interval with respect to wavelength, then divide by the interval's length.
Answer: -0.08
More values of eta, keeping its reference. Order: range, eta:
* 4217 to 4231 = -0.03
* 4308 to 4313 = 0.15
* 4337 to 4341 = -0.09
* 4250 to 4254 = -0.11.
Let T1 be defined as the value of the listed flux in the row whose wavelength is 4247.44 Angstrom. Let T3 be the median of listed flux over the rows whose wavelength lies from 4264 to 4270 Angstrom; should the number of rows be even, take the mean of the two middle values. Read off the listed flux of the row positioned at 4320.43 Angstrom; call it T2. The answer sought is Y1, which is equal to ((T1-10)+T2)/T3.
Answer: 1.79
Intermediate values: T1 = 24.6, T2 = 27.5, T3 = 23.5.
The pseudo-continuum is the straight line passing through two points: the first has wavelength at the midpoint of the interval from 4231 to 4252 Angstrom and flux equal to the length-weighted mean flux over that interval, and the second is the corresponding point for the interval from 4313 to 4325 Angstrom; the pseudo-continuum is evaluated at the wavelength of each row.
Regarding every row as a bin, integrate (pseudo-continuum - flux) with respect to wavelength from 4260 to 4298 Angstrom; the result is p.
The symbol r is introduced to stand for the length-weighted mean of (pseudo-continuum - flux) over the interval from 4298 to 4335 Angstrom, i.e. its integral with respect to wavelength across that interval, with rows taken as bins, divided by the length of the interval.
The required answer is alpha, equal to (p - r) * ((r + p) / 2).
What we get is 2849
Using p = 76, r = 2.7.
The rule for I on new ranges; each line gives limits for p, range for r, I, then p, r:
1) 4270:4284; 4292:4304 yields 26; 6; 8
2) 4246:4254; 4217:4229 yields 3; 3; 9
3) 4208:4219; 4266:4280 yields 76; 8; 6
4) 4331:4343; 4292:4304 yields 9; 4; 8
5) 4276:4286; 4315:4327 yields 1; 2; 6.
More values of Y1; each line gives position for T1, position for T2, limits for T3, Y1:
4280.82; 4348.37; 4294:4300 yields 2.18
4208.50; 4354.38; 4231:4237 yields 1.51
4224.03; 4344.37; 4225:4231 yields 1.62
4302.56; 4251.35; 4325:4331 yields 1.21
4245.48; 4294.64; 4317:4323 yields 1.41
